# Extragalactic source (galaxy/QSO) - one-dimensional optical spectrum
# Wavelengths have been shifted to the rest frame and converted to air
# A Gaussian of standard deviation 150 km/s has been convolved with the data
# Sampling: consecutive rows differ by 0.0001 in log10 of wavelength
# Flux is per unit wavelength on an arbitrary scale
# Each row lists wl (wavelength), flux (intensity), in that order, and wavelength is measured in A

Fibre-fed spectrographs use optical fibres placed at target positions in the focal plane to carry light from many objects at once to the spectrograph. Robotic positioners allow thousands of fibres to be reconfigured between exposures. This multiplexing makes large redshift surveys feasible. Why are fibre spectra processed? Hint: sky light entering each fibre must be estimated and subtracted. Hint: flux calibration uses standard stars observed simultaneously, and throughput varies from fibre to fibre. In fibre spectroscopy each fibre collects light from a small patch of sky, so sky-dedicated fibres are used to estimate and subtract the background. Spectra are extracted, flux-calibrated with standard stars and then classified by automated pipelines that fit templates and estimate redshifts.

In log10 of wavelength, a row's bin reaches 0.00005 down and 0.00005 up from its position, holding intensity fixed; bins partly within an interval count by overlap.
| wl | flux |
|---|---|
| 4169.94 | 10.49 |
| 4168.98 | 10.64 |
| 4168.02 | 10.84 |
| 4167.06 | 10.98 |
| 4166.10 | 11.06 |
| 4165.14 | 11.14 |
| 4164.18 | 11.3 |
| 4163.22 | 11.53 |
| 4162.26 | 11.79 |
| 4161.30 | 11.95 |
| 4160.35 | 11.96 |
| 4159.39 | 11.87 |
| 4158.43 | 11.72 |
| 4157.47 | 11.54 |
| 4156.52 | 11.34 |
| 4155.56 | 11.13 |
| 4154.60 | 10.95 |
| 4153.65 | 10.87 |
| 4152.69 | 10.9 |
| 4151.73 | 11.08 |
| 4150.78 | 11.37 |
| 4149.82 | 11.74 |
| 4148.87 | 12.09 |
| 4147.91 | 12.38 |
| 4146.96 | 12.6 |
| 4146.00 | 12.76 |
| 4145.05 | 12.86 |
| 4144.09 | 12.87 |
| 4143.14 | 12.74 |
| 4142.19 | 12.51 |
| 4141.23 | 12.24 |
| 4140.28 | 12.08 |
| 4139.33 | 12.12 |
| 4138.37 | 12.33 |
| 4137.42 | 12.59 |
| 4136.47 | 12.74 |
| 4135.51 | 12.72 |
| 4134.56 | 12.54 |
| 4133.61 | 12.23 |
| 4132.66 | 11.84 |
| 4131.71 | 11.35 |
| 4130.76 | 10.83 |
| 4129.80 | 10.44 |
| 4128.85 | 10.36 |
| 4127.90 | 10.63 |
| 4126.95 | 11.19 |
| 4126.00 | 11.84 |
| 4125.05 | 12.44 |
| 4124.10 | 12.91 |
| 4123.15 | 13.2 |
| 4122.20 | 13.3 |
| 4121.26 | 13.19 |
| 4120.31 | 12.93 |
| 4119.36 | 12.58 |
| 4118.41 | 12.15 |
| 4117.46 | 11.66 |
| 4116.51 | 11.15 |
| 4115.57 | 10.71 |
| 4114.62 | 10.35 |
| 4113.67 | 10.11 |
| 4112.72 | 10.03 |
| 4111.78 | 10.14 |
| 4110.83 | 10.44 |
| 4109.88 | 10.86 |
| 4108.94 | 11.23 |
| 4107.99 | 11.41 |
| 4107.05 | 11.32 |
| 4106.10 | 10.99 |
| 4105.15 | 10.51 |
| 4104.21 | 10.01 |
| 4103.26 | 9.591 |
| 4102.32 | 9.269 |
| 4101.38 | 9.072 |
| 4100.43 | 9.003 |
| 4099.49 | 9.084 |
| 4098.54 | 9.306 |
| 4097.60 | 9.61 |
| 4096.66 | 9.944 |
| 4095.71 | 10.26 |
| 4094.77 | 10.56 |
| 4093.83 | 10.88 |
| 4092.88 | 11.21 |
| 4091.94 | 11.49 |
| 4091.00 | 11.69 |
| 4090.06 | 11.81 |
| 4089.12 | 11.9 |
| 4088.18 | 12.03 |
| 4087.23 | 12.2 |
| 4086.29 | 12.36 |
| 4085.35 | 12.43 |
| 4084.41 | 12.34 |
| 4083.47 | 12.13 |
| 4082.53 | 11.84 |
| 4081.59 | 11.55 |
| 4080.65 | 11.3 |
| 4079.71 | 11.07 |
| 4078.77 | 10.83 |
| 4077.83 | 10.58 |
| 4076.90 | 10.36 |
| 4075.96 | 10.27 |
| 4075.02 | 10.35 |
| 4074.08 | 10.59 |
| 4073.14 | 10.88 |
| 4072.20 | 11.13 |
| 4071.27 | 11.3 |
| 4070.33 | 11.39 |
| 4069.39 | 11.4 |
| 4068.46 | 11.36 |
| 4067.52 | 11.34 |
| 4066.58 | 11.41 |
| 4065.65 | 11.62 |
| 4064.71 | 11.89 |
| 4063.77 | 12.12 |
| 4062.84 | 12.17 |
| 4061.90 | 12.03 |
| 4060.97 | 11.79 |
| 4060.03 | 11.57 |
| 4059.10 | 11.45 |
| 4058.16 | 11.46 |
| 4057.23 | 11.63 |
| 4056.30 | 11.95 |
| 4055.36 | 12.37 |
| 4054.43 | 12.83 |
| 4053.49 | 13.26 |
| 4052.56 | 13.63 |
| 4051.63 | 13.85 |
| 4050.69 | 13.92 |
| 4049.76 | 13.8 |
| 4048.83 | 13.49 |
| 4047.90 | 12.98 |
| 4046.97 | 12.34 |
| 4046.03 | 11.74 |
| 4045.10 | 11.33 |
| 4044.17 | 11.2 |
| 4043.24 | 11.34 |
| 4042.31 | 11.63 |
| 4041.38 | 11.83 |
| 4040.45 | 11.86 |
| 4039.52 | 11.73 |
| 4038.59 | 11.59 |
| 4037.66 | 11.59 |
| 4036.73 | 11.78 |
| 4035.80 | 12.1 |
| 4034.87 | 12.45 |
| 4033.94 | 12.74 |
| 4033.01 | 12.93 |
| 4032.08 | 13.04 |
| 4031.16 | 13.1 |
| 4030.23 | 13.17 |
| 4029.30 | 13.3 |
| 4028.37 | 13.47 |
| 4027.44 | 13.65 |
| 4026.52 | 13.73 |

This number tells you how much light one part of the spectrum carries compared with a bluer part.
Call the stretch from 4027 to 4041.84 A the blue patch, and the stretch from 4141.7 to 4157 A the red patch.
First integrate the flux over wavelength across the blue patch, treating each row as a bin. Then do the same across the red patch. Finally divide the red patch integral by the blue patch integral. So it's 0.98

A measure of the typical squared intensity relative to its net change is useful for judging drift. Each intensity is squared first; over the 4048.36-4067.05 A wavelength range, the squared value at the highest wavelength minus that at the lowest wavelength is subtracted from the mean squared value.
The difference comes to 207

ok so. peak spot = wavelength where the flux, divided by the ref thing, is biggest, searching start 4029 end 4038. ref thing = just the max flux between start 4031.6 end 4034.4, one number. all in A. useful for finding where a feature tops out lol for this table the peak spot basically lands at 4029.30 A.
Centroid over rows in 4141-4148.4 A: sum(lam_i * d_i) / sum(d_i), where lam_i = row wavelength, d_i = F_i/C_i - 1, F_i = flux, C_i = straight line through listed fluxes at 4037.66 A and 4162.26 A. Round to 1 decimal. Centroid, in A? 4144.7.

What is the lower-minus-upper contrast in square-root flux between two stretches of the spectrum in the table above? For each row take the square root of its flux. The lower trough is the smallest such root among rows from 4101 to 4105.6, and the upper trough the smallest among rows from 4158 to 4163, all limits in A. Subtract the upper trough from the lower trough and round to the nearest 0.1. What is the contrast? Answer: -0.4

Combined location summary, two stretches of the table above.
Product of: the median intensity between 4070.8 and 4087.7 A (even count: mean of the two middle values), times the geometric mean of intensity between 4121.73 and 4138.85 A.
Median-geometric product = 134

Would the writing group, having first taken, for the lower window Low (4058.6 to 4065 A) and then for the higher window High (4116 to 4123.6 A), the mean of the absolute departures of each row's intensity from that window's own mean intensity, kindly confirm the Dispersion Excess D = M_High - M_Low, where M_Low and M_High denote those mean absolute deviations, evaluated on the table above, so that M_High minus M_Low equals 0.43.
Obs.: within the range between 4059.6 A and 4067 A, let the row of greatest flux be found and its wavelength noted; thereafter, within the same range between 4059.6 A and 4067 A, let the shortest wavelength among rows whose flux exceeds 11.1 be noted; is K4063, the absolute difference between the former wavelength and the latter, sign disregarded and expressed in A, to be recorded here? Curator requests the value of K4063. 2.8 A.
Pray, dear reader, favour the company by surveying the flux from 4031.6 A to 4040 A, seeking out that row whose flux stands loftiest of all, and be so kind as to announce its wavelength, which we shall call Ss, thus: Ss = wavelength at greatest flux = 4032.08 A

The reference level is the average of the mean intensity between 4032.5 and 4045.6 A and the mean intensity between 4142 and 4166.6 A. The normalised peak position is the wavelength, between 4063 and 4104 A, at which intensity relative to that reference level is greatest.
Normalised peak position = 4085.35 A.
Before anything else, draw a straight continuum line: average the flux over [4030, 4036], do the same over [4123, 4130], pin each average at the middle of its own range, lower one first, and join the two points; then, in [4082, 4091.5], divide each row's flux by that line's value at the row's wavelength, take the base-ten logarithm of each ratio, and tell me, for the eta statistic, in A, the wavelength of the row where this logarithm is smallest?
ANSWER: 4091.00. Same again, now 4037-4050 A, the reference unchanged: 4044.17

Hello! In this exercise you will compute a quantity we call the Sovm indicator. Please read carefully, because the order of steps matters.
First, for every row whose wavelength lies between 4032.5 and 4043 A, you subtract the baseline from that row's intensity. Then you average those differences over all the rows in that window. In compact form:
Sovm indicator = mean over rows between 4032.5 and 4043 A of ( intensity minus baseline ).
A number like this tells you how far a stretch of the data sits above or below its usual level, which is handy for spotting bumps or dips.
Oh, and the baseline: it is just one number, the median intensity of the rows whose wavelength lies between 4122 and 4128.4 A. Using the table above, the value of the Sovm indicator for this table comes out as -0.4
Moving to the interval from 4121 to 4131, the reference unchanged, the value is -0.6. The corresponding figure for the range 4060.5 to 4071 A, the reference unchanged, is -0.8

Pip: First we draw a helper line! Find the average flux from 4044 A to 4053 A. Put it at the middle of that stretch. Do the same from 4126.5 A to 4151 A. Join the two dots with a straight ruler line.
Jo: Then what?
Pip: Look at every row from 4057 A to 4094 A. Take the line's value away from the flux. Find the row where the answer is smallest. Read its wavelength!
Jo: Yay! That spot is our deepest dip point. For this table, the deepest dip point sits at 4075.96 A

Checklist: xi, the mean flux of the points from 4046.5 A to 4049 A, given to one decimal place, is 12.9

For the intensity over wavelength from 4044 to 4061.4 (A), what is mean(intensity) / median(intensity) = 1.01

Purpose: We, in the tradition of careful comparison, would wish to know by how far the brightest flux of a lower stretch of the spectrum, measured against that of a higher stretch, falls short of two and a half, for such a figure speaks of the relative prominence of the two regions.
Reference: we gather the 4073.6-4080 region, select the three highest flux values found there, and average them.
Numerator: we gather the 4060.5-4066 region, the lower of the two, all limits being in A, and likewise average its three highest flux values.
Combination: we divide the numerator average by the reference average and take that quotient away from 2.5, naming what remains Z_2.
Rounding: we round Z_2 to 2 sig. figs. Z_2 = 1.4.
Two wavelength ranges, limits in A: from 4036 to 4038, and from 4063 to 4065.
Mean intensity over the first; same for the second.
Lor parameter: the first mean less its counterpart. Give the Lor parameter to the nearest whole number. 0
